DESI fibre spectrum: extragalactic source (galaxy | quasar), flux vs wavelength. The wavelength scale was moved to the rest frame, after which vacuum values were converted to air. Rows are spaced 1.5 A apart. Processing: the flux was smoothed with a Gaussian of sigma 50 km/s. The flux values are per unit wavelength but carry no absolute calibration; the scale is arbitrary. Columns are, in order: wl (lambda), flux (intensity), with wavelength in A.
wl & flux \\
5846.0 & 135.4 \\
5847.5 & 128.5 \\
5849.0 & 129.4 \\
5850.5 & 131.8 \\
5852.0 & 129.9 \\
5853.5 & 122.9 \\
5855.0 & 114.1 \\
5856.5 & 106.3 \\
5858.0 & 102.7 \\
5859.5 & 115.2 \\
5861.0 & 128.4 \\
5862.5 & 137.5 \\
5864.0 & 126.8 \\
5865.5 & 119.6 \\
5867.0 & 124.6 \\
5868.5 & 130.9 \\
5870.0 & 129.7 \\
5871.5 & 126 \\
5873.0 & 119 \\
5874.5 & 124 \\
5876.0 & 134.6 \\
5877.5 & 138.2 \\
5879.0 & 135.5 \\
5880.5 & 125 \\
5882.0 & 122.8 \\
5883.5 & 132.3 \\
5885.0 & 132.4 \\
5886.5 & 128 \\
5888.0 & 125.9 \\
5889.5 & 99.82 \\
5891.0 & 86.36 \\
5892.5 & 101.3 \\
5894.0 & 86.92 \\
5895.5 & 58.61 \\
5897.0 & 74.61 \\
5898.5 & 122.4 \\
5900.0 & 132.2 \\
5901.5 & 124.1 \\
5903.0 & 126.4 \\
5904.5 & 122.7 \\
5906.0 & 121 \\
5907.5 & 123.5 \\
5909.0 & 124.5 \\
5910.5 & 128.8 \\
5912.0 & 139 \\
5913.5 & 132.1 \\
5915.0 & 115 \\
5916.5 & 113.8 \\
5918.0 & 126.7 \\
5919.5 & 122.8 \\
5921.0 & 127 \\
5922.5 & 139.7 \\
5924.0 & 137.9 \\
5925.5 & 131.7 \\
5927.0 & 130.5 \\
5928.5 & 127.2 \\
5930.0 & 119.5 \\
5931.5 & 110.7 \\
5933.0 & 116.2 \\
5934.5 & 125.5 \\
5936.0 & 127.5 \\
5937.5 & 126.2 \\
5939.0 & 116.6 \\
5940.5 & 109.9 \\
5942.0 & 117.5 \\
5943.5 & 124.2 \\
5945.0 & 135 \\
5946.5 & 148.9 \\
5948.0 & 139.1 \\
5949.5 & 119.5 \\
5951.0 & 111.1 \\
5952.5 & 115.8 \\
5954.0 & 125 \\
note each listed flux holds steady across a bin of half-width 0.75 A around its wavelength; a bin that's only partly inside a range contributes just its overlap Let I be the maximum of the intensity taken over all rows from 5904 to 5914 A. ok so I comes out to 139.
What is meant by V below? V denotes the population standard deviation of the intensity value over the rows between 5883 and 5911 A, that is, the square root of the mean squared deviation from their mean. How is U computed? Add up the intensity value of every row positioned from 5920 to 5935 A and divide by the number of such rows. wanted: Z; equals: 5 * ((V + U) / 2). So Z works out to 370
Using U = 127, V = 21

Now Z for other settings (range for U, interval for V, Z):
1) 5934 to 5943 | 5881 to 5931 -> 347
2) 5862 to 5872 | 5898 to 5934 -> 338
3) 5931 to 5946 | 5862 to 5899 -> 354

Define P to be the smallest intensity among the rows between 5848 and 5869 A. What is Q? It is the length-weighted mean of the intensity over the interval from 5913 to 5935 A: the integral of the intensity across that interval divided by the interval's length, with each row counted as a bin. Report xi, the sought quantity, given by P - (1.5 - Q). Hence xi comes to 226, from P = 102.7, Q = 125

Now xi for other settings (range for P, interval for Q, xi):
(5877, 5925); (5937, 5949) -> 184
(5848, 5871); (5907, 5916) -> 228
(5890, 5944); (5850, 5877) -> 181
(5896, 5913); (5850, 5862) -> 192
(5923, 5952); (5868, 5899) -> 224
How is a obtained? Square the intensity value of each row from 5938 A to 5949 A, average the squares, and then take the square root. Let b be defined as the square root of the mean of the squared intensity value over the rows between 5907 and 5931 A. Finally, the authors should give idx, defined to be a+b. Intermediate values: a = 128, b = 128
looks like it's 256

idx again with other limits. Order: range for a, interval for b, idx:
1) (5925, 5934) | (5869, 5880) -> 253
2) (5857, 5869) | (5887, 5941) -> 243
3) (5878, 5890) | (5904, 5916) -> 252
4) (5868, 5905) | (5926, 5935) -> 241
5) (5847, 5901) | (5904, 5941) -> 245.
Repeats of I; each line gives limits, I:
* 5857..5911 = 138.2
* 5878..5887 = 135.5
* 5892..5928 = 139.7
